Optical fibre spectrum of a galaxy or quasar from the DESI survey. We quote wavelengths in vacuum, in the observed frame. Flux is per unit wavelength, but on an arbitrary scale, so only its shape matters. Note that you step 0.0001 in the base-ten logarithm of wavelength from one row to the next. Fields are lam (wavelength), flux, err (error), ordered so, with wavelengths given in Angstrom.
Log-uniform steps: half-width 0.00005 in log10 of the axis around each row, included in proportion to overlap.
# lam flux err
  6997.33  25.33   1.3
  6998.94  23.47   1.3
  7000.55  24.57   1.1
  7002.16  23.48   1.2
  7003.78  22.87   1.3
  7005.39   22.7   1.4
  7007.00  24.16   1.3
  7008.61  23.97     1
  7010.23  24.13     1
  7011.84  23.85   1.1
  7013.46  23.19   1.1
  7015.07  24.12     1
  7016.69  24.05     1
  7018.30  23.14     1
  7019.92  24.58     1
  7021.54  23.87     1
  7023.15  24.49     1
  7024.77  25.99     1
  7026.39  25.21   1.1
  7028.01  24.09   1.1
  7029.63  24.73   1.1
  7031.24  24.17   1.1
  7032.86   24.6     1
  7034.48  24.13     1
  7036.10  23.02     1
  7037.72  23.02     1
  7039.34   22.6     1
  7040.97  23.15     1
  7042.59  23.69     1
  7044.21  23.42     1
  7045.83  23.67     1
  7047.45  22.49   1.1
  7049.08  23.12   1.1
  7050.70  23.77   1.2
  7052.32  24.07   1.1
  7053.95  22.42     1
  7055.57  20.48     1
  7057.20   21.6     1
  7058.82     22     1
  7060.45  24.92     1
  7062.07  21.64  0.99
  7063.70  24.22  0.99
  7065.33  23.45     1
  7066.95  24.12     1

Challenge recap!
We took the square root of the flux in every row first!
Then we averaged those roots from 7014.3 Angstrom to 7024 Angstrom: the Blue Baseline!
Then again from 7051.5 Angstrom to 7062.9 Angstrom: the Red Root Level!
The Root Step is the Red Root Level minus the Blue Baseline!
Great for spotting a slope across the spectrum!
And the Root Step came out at -0.17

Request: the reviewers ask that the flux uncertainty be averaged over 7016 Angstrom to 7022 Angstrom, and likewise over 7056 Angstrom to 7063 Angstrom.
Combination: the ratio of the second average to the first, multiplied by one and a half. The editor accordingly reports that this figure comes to 1.50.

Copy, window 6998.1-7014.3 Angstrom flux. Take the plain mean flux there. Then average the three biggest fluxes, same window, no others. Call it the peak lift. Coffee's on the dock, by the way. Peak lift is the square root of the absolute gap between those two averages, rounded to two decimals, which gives 0.80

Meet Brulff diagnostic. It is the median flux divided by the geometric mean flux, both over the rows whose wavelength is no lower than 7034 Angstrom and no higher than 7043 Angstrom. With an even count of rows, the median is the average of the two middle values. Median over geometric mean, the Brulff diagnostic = 0.992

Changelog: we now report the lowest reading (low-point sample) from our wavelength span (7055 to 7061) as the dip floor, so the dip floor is 20.48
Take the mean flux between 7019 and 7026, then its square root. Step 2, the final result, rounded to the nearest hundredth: 4.97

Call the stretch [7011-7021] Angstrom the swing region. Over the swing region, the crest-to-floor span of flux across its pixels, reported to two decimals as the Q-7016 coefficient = 1.44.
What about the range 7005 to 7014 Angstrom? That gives 1.46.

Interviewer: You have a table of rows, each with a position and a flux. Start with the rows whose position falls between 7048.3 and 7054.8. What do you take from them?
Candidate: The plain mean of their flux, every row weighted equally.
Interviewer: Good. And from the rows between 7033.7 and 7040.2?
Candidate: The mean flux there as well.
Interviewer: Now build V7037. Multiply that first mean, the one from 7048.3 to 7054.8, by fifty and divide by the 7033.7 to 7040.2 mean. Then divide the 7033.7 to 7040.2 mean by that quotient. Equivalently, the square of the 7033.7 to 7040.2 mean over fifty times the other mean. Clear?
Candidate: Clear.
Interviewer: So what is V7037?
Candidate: 0.46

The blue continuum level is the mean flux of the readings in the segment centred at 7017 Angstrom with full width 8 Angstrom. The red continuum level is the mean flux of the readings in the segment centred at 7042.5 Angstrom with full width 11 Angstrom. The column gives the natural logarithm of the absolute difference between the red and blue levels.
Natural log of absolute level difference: -0.4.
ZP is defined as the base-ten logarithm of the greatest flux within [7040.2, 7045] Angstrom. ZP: 1.37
